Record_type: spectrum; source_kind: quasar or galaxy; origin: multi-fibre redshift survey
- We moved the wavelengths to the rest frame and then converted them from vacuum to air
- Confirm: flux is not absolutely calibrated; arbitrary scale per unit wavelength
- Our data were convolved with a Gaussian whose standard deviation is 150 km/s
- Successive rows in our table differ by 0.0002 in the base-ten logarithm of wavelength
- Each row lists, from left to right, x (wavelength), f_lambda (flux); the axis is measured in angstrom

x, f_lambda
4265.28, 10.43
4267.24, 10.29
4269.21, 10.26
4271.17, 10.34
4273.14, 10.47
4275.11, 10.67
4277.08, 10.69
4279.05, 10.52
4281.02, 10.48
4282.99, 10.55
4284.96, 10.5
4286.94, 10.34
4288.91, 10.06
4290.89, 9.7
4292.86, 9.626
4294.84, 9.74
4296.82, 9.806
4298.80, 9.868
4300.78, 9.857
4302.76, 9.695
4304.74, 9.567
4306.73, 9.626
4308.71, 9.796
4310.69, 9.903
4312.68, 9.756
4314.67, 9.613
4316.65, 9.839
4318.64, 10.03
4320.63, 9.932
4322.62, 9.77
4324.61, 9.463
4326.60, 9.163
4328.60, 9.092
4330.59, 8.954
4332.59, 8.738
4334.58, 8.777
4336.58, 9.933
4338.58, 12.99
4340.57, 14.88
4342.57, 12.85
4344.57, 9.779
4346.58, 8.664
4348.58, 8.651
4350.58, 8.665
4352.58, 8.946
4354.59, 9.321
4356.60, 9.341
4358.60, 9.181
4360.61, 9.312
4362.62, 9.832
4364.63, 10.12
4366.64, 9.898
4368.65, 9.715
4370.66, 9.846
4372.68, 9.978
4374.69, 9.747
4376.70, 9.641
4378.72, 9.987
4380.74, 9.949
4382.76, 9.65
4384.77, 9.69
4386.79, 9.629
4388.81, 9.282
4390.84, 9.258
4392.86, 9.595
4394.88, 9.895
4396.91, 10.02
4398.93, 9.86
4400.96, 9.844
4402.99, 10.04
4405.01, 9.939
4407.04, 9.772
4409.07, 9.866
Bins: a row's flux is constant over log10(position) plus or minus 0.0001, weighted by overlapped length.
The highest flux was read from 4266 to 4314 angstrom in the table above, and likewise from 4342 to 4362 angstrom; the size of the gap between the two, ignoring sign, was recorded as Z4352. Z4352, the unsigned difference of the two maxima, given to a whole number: 2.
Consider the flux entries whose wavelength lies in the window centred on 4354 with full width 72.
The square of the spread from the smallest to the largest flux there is 39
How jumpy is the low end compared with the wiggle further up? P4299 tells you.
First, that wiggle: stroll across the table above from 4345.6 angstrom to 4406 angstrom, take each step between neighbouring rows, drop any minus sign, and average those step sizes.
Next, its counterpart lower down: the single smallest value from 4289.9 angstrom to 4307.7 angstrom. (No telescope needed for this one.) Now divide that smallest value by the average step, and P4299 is 53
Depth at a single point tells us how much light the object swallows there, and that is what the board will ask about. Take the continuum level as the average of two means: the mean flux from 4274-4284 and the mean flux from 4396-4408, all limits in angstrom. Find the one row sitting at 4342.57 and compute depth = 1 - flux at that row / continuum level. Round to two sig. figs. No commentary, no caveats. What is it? -0.25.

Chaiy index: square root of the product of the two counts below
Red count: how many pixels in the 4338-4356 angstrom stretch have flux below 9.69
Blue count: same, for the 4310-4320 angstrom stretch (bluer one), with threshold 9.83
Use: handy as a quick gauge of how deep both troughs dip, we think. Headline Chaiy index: 3.2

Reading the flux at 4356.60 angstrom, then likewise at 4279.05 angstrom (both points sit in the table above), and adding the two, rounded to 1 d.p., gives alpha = 19.9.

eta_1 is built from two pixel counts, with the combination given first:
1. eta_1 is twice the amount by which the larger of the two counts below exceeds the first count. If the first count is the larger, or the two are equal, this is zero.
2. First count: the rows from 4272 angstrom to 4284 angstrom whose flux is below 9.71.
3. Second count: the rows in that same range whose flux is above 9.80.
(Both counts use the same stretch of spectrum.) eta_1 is 12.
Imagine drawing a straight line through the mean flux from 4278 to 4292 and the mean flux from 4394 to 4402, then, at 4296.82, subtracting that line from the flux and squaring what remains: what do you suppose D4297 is 0.21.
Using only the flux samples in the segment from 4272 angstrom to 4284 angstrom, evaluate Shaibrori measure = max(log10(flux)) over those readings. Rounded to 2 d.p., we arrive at 1.03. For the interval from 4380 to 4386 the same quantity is 1.00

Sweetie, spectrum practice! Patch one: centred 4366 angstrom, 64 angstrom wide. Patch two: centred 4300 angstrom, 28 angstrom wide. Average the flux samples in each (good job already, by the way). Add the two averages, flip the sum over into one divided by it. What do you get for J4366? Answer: 0.0507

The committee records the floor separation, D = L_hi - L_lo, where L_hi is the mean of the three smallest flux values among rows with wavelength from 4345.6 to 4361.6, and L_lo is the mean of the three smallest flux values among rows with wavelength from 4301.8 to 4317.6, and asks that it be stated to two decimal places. -0.94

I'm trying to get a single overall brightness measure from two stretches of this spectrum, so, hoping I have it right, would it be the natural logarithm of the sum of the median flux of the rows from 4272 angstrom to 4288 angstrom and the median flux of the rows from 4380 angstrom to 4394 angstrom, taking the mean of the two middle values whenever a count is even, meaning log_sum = 3.00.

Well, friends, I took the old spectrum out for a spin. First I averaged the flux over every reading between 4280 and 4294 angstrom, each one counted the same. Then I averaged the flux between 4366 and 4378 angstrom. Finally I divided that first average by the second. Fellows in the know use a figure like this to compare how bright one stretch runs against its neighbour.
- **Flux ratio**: 1.04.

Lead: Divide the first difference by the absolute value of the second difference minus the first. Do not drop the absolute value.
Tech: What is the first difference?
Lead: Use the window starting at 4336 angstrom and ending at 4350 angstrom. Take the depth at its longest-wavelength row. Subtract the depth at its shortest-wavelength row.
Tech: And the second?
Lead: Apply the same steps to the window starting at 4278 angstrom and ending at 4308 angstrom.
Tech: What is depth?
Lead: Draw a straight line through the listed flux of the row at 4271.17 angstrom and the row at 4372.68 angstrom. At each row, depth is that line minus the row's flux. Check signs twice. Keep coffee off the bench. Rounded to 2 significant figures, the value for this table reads 2.8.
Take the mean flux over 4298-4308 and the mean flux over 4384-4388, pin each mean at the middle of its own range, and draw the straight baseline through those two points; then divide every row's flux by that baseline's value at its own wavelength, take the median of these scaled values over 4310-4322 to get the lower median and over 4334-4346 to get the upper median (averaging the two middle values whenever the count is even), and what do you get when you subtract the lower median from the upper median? 0.16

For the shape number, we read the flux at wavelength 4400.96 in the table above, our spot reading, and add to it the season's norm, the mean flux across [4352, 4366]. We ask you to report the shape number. 19.3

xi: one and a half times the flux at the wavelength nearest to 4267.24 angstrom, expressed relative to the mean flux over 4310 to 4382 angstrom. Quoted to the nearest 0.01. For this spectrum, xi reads 1.57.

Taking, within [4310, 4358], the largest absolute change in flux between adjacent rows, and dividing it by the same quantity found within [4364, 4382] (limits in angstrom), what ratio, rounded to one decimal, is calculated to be 8.9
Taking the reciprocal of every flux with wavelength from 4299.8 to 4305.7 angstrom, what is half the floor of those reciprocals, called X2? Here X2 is 0.051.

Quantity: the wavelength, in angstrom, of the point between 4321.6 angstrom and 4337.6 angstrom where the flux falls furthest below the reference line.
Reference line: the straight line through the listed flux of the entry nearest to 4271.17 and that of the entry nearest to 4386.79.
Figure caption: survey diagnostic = 4332.59 angstrom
